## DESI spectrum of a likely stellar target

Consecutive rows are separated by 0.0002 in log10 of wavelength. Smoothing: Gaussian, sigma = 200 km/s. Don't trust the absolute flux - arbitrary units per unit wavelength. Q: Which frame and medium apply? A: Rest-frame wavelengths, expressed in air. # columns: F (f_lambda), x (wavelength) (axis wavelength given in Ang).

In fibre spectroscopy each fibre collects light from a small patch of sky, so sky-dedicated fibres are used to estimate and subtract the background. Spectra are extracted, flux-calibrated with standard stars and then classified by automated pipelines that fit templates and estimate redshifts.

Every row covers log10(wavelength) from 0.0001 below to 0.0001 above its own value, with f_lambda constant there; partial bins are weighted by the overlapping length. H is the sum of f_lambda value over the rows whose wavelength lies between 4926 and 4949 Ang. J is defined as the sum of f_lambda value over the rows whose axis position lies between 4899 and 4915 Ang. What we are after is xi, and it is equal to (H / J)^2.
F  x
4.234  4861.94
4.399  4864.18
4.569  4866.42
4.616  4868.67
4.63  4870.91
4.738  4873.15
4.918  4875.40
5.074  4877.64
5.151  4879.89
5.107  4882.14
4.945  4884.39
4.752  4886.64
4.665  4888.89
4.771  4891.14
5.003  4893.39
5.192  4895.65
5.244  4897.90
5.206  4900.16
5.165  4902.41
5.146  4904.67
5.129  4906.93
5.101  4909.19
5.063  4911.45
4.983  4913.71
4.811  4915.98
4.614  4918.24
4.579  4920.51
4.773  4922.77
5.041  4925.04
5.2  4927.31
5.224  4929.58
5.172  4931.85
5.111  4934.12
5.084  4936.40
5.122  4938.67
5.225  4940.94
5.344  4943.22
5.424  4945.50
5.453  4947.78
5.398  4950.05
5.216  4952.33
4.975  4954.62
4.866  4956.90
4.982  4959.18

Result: 2.14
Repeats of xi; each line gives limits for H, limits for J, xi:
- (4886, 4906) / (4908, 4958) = 0.16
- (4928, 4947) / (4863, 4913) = 0.15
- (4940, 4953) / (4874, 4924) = 0.09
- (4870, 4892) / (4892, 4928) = 0.37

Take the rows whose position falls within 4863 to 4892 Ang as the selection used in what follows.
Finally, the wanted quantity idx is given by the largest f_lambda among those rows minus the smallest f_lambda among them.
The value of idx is 0.75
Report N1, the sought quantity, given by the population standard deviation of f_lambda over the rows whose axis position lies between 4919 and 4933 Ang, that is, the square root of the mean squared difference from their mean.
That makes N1 0.242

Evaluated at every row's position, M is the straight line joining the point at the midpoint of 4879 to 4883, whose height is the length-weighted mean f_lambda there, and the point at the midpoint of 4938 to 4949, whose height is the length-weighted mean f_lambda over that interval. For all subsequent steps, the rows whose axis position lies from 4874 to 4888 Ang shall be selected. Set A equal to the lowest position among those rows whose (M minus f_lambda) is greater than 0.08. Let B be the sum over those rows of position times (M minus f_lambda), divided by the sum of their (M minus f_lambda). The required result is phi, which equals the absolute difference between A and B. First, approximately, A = 4875.40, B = 4883.1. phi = 7.7 Ang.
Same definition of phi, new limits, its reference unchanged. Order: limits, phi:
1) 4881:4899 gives 3.9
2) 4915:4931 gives 4.4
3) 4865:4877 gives 3.6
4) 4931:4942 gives 4.4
